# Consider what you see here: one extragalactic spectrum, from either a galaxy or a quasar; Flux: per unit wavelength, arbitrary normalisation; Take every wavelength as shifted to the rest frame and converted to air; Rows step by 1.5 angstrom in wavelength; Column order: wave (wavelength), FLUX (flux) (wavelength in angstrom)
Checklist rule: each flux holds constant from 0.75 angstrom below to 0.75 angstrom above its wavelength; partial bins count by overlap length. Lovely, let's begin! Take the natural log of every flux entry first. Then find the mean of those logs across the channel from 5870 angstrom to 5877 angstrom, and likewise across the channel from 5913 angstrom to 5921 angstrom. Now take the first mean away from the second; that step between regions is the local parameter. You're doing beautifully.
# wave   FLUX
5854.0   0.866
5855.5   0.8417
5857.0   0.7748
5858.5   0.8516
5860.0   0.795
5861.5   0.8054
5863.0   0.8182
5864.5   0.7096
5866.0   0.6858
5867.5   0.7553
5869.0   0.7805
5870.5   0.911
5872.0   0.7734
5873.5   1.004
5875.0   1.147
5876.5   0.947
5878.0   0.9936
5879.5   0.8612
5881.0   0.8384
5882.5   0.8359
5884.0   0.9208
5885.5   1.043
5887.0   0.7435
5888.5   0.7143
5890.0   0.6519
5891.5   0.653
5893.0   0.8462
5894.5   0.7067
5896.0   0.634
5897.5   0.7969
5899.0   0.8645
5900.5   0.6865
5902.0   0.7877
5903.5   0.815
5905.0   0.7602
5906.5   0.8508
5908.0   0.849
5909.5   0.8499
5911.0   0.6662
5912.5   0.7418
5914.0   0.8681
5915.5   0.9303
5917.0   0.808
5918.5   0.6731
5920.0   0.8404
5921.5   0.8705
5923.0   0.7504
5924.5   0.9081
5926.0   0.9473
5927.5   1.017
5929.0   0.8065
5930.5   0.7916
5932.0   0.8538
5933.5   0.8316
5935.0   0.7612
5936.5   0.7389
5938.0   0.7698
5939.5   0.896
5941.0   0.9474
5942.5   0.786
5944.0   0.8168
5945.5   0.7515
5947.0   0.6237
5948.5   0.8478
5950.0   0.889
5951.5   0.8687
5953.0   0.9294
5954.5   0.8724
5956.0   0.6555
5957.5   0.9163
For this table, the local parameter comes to -0.15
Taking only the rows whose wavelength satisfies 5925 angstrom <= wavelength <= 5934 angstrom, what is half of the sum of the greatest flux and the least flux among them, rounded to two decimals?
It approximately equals 0.90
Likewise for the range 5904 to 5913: 0.76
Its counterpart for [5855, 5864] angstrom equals 0.81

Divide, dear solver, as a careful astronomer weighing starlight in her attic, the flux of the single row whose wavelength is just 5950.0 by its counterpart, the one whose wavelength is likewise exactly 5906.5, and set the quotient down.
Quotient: 1.04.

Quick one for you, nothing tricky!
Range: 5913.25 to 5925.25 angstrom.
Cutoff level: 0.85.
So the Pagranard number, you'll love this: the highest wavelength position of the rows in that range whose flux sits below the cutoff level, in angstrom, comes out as 5923.0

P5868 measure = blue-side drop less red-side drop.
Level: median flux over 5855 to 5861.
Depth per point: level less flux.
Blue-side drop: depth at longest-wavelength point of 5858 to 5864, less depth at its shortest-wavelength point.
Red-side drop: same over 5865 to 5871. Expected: 0.26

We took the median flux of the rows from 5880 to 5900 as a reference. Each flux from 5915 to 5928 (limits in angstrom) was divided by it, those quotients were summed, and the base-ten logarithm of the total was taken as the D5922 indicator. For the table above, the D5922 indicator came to 0.99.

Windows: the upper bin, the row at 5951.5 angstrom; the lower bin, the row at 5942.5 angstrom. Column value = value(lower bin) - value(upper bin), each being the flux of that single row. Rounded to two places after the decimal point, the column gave -0.08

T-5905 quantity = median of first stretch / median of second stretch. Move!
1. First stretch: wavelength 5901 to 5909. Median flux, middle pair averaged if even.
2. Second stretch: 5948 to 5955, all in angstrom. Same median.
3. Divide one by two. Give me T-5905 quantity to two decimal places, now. 0.93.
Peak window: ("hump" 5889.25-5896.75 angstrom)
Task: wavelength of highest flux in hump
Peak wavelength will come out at 5893.0 angstrom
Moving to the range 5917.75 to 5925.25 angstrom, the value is 5924.5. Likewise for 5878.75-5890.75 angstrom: 5885.5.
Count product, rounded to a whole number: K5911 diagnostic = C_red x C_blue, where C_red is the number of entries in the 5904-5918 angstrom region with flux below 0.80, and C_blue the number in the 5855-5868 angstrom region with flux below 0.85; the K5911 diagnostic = 24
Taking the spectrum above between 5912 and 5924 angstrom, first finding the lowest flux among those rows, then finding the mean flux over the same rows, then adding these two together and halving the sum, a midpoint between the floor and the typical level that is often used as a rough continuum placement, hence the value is 0.74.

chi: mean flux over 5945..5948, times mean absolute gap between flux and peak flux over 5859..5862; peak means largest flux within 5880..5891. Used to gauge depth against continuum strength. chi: 0.17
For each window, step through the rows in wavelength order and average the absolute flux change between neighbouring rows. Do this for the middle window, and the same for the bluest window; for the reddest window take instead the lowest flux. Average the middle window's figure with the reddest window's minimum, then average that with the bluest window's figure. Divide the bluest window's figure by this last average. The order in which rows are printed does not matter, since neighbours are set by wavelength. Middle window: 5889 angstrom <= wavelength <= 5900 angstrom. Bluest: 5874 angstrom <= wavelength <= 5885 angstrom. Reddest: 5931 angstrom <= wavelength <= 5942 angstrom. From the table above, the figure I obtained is 0.324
